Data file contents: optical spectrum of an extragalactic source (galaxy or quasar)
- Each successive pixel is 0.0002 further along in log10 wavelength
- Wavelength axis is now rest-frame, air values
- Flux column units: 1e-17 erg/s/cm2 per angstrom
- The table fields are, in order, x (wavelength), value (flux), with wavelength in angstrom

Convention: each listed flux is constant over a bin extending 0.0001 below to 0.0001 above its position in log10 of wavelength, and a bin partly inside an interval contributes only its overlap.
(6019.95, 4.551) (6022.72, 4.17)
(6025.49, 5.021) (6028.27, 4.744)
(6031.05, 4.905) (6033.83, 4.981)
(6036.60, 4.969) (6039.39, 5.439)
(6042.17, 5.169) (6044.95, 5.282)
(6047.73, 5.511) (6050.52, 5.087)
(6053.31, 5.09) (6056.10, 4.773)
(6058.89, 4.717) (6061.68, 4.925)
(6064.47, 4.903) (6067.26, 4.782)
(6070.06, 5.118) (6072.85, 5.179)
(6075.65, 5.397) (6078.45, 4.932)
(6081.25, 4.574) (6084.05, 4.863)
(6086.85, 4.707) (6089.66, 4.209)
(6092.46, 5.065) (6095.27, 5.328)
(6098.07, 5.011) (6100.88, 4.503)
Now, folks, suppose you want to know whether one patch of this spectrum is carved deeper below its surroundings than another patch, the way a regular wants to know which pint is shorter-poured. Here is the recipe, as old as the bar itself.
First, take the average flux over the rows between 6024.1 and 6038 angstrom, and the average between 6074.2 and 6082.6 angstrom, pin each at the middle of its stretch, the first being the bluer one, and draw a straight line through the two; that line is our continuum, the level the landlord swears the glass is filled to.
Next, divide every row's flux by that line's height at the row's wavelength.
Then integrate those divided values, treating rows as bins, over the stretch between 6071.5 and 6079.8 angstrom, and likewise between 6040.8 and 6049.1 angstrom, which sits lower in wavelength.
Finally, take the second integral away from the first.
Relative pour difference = -0.3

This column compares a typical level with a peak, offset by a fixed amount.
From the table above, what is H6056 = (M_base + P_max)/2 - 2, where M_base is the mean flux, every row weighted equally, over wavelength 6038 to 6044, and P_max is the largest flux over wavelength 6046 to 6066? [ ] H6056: 3.41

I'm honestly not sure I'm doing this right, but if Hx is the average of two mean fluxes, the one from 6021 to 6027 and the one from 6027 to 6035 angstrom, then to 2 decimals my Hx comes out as 4.74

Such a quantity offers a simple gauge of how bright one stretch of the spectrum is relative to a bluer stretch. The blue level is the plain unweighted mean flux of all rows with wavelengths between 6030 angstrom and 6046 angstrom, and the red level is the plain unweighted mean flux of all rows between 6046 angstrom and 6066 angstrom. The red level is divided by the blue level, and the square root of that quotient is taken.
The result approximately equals 0.99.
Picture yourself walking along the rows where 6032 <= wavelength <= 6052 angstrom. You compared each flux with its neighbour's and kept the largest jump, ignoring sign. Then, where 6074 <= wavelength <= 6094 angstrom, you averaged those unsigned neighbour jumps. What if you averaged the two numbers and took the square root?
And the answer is 0.67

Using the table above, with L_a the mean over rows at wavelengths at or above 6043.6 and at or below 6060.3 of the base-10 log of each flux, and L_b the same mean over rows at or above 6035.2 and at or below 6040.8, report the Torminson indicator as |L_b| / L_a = 1.02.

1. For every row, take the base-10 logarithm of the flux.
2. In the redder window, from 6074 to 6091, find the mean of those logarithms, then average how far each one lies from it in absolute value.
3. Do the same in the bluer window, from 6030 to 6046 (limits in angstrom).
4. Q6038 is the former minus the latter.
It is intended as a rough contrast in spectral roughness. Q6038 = 0.011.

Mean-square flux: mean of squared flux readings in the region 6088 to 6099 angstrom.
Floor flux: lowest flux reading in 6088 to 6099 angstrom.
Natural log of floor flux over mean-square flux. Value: -1.75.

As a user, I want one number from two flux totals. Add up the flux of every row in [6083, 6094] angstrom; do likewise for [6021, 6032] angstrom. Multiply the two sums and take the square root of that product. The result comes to 18.8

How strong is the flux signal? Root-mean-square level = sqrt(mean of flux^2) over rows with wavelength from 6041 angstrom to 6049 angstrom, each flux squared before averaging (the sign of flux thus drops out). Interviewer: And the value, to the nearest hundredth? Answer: 5.32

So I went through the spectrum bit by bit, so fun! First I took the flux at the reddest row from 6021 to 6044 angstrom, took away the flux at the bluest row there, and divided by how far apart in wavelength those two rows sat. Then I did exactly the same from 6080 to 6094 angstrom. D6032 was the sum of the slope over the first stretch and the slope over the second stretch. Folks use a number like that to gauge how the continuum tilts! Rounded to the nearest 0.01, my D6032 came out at 0.10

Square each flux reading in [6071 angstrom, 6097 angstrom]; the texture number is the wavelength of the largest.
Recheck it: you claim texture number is 6075.65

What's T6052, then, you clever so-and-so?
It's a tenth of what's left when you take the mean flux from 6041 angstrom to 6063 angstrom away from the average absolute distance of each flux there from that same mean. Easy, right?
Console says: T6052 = -0.487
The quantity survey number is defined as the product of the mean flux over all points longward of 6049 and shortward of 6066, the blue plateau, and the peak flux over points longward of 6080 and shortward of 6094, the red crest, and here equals 24.9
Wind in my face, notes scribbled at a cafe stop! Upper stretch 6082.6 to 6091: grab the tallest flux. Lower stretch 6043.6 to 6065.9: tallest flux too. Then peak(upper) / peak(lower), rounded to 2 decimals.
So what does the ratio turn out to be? 0.88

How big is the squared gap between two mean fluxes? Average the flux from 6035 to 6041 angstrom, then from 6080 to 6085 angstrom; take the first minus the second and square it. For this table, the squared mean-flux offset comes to 0.24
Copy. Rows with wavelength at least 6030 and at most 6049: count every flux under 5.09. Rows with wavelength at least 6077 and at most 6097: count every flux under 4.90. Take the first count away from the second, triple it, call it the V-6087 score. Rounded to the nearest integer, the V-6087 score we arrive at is 3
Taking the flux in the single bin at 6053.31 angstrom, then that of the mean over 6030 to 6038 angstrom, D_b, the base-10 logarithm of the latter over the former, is -0.012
